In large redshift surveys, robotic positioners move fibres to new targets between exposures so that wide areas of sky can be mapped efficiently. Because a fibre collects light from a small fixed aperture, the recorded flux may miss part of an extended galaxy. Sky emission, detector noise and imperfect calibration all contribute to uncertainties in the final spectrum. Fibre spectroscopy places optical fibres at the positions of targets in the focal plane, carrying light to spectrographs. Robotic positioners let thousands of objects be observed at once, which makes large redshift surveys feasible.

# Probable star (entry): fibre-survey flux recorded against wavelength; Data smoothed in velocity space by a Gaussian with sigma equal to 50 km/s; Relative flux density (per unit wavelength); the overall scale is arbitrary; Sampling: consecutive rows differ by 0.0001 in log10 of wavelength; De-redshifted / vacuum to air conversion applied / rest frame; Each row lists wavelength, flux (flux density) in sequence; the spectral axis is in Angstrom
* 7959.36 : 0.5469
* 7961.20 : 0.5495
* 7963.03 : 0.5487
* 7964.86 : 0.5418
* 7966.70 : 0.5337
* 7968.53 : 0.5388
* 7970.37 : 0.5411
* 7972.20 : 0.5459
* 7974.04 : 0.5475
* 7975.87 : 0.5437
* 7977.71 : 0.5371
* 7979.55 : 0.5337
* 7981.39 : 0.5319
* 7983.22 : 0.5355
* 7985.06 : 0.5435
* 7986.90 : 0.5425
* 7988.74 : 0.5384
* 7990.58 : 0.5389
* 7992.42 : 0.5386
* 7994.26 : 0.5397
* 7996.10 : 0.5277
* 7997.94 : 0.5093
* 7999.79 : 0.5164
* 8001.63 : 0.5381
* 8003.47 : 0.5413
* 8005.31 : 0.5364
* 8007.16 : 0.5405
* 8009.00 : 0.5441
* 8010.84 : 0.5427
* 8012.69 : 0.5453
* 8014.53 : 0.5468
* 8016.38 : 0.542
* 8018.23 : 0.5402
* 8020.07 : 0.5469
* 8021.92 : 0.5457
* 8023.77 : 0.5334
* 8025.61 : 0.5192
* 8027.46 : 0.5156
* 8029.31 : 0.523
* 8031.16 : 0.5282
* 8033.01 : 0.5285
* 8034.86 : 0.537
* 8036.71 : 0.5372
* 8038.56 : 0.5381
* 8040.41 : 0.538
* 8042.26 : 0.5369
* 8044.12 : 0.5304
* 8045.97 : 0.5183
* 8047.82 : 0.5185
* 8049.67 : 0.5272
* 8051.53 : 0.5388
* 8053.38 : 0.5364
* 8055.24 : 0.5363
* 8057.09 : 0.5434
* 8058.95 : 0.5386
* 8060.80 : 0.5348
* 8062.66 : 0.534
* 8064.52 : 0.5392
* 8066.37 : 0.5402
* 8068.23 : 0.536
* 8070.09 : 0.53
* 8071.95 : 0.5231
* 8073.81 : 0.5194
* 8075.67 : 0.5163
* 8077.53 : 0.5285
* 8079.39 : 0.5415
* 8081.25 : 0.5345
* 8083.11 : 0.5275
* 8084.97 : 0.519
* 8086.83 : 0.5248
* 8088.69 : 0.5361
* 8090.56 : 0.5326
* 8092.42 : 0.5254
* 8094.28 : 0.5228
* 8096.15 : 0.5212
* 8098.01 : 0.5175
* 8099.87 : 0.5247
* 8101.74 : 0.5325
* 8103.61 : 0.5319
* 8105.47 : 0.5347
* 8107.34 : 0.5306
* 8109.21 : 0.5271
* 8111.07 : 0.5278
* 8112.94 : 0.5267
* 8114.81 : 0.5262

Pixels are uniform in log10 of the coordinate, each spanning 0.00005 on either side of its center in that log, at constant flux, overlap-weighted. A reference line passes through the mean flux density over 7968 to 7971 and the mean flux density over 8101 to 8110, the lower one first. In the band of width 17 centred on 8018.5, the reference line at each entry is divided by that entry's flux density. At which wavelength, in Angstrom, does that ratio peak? 8025.61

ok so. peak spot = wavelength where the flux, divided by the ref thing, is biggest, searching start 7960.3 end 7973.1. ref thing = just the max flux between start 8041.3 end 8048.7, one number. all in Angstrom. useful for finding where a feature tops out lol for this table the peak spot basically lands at 7961.20 Angstrom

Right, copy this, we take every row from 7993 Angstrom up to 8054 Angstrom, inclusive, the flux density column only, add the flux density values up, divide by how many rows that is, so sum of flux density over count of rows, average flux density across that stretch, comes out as 0.534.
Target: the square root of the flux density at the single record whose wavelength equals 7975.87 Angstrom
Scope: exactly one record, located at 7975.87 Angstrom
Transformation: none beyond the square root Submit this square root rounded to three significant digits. 0.737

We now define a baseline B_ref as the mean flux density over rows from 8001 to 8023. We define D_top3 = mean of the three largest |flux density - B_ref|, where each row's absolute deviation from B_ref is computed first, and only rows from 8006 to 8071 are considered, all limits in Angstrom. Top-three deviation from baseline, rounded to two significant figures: 0.025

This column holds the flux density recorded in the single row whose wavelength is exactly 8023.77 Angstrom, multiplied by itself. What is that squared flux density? 0.285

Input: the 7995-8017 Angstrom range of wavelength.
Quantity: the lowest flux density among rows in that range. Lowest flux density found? 0.5093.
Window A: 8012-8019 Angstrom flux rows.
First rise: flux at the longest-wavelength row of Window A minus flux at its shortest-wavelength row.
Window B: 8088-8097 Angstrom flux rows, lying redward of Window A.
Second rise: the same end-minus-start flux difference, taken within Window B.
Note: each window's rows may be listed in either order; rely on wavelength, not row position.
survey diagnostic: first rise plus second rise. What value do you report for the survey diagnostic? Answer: -0.02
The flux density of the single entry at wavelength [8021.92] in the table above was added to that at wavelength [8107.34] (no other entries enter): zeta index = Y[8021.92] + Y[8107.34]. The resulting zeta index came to 1.08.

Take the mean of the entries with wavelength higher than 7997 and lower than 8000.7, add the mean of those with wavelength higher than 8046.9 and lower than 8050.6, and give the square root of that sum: 1.02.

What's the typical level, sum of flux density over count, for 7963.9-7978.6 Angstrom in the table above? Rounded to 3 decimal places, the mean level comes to 0.541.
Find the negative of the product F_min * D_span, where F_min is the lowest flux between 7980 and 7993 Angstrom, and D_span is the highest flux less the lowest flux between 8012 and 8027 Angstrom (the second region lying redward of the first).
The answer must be -0.015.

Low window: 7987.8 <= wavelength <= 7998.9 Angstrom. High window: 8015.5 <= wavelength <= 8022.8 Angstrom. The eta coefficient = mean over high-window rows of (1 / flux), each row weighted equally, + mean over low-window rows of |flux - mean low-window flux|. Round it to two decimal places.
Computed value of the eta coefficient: 1.85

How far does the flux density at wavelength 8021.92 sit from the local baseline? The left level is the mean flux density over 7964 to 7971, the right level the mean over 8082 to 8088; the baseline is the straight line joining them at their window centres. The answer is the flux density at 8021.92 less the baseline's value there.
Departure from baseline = 0.014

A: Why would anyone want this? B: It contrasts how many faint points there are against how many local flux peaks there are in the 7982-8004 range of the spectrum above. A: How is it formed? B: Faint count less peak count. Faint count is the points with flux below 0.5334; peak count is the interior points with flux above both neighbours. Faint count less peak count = 0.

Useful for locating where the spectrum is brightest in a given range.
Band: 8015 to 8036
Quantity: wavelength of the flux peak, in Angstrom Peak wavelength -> 8020.07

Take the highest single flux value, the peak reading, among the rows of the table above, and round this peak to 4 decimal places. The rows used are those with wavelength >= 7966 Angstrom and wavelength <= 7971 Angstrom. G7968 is 0.5411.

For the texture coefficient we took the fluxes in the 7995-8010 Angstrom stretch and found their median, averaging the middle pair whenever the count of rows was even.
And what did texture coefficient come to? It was 0.537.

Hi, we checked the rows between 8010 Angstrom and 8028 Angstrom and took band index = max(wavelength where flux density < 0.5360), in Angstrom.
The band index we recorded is 8027.46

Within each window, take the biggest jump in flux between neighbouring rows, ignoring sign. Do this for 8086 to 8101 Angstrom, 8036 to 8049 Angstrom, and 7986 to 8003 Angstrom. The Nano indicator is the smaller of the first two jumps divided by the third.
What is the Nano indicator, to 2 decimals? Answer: 0.52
